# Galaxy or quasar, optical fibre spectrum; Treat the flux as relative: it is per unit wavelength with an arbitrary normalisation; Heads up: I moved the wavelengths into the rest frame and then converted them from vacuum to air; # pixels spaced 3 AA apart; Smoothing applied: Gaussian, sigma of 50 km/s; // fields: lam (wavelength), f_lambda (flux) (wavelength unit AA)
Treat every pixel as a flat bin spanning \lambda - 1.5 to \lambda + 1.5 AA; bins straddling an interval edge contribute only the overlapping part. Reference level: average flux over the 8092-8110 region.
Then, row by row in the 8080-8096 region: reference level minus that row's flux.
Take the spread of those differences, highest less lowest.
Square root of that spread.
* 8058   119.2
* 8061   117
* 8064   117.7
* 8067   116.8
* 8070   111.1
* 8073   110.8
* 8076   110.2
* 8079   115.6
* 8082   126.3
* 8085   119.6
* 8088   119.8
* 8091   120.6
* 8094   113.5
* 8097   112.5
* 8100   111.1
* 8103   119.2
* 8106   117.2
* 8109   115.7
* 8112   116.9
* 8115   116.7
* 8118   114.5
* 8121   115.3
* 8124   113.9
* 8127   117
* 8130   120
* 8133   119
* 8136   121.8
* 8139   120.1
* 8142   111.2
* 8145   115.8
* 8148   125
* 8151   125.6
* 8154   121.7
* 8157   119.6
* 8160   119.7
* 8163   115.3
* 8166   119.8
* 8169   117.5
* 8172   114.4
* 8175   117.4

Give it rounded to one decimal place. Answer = 3.6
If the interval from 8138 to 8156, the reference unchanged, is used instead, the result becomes 3.8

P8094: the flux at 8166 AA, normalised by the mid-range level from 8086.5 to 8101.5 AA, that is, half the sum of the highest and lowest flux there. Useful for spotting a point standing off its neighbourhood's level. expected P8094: 1.03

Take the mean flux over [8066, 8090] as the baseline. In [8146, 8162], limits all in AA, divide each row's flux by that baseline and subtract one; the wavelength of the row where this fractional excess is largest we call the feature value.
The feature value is 8151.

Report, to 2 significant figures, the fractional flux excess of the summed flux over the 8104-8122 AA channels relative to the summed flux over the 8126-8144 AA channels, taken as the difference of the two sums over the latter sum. -0.018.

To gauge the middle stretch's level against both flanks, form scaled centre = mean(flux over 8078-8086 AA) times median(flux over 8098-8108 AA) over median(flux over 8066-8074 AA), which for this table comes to 127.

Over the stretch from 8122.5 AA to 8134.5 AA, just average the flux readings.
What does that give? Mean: 117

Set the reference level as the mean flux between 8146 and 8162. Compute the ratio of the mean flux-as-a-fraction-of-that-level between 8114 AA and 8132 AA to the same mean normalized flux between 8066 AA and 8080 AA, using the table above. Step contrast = 1.03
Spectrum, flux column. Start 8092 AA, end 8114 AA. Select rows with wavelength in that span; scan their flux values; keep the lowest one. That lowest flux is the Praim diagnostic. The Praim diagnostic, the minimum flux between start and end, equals 111.1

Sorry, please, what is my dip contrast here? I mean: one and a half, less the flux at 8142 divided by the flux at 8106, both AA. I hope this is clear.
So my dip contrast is 0.55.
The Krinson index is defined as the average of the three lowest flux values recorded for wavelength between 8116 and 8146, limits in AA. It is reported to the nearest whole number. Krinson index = 113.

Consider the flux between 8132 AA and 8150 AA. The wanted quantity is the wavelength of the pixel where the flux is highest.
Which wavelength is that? 8148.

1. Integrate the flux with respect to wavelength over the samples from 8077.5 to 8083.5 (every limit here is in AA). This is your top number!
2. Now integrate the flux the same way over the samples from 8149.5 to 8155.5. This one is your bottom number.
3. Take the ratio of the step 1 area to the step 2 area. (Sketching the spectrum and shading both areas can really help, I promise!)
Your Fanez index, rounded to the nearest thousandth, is 0.978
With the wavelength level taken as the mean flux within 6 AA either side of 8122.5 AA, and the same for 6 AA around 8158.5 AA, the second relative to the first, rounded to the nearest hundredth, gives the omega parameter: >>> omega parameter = 1.03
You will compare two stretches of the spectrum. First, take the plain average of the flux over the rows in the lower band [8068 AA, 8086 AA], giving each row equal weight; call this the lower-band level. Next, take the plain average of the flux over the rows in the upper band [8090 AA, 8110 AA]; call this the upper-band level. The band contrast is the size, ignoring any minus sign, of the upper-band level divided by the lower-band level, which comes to 1.00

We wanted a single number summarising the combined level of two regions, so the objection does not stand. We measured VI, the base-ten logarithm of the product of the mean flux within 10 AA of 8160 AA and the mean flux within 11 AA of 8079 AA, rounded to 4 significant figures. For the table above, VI 4.144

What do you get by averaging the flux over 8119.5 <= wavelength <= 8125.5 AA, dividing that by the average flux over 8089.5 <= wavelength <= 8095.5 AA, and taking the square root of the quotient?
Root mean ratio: 0.99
